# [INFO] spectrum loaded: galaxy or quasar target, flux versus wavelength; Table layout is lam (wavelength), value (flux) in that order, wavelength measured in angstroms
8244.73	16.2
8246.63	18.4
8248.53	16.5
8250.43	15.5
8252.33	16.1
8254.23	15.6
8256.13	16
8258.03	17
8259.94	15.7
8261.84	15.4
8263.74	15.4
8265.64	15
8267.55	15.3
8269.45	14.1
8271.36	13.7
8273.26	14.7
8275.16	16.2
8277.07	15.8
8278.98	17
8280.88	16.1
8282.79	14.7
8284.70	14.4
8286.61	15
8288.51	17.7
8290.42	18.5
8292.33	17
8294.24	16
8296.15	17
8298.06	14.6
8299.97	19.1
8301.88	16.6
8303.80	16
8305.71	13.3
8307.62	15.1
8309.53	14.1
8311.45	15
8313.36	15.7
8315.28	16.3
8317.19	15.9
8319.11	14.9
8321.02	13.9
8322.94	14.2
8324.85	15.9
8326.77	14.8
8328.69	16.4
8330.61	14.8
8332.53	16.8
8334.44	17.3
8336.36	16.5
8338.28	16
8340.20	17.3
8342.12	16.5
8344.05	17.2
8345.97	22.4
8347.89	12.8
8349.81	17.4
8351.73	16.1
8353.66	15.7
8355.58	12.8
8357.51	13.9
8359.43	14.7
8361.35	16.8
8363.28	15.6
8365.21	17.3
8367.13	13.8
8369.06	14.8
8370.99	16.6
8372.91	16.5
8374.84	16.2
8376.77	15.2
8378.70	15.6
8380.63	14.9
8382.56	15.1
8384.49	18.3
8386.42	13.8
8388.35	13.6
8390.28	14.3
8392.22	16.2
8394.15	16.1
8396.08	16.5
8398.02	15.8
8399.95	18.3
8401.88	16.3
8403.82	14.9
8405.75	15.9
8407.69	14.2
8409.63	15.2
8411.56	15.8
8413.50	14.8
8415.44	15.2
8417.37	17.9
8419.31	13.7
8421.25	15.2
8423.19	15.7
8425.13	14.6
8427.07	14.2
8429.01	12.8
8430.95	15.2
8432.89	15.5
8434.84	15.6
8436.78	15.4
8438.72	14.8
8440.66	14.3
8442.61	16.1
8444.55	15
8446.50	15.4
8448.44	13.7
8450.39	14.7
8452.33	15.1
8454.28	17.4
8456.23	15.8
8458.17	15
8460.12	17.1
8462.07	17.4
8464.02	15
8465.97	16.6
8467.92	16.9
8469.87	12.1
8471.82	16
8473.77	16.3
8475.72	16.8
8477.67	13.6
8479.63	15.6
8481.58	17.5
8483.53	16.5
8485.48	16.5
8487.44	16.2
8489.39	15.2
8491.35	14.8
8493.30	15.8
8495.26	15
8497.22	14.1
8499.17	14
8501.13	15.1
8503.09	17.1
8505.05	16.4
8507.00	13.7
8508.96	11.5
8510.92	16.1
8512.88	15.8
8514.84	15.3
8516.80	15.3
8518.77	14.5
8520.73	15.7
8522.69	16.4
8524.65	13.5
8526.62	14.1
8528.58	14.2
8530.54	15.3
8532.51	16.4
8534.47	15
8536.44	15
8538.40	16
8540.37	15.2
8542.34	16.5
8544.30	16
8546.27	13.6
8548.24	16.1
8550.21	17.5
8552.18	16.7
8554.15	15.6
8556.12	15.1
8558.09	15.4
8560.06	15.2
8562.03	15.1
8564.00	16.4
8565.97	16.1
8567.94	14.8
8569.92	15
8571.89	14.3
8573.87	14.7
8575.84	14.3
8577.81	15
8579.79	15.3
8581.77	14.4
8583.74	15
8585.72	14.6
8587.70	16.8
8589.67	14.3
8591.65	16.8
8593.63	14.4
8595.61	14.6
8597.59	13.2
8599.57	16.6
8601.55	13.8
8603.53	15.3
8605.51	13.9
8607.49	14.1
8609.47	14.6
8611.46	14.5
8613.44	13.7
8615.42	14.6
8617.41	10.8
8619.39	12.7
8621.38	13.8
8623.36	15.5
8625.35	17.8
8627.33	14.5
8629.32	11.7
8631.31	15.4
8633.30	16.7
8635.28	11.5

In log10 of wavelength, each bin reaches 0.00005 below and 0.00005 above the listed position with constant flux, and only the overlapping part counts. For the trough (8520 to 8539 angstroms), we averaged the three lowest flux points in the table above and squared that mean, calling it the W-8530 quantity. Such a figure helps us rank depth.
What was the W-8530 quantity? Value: 194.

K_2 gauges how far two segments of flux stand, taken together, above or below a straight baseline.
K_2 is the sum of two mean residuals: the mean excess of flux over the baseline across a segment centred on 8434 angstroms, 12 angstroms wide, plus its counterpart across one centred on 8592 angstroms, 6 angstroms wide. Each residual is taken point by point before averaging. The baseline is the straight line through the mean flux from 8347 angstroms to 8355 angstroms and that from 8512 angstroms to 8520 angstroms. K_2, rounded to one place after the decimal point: -0.4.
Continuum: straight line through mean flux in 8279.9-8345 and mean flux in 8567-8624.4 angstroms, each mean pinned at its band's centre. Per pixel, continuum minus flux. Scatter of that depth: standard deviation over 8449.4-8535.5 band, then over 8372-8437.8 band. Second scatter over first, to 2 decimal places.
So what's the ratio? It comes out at 0.92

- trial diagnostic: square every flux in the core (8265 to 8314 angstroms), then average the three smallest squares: 188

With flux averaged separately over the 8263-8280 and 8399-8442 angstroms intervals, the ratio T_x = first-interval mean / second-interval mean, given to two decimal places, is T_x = 1.00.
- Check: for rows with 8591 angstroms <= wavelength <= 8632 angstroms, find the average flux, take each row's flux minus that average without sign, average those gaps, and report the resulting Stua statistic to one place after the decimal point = 1.1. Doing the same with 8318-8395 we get 1.3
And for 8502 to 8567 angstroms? 0.9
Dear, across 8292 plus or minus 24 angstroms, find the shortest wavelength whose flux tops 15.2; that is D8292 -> 8275.16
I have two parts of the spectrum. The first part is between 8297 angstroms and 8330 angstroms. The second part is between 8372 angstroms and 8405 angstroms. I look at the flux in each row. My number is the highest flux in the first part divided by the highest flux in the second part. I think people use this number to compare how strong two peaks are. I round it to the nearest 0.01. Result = 1.04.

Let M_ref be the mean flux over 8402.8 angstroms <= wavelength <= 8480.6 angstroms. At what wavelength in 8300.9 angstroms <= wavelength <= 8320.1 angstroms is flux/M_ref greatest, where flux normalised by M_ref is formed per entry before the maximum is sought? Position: 8301.88 angstroms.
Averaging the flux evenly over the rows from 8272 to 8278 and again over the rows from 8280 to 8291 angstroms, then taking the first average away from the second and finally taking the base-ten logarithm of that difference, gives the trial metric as -0.3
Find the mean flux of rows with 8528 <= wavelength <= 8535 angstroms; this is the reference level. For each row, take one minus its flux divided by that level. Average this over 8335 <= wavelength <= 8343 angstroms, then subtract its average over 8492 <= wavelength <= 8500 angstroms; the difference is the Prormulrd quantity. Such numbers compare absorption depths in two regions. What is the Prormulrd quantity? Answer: -0.12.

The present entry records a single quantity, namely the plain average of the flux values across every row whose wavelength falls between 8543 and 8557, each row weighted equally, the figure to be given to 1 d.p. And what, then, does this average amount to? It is 15.8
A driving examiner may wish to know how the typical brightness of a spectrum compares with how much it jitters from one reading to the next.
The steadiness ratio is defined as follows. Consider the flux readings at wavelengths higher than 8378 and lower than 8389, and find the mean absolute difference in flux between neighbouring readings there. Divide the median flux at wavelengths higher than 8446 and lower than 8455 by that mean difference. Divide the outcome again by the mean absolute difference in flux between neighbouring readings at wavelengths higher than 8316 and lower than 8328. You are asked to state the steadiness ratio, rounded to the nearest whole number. 8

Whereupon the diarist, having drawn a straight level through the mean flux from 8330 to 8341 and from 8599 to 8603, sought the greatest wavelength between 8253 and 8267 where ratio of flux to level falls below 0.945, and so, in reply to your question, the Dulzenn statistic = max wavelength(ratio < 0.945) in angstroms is 8265.64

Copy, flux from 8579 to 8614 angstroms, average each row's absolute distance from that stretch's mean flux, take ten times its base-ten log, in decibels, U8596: -1.0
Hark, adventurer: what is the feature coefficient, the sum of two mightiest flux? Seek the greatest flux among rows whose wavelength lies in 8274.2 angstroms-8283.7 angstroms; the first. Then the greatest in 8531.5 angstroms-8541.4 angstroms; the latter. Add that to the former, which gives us 33.4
